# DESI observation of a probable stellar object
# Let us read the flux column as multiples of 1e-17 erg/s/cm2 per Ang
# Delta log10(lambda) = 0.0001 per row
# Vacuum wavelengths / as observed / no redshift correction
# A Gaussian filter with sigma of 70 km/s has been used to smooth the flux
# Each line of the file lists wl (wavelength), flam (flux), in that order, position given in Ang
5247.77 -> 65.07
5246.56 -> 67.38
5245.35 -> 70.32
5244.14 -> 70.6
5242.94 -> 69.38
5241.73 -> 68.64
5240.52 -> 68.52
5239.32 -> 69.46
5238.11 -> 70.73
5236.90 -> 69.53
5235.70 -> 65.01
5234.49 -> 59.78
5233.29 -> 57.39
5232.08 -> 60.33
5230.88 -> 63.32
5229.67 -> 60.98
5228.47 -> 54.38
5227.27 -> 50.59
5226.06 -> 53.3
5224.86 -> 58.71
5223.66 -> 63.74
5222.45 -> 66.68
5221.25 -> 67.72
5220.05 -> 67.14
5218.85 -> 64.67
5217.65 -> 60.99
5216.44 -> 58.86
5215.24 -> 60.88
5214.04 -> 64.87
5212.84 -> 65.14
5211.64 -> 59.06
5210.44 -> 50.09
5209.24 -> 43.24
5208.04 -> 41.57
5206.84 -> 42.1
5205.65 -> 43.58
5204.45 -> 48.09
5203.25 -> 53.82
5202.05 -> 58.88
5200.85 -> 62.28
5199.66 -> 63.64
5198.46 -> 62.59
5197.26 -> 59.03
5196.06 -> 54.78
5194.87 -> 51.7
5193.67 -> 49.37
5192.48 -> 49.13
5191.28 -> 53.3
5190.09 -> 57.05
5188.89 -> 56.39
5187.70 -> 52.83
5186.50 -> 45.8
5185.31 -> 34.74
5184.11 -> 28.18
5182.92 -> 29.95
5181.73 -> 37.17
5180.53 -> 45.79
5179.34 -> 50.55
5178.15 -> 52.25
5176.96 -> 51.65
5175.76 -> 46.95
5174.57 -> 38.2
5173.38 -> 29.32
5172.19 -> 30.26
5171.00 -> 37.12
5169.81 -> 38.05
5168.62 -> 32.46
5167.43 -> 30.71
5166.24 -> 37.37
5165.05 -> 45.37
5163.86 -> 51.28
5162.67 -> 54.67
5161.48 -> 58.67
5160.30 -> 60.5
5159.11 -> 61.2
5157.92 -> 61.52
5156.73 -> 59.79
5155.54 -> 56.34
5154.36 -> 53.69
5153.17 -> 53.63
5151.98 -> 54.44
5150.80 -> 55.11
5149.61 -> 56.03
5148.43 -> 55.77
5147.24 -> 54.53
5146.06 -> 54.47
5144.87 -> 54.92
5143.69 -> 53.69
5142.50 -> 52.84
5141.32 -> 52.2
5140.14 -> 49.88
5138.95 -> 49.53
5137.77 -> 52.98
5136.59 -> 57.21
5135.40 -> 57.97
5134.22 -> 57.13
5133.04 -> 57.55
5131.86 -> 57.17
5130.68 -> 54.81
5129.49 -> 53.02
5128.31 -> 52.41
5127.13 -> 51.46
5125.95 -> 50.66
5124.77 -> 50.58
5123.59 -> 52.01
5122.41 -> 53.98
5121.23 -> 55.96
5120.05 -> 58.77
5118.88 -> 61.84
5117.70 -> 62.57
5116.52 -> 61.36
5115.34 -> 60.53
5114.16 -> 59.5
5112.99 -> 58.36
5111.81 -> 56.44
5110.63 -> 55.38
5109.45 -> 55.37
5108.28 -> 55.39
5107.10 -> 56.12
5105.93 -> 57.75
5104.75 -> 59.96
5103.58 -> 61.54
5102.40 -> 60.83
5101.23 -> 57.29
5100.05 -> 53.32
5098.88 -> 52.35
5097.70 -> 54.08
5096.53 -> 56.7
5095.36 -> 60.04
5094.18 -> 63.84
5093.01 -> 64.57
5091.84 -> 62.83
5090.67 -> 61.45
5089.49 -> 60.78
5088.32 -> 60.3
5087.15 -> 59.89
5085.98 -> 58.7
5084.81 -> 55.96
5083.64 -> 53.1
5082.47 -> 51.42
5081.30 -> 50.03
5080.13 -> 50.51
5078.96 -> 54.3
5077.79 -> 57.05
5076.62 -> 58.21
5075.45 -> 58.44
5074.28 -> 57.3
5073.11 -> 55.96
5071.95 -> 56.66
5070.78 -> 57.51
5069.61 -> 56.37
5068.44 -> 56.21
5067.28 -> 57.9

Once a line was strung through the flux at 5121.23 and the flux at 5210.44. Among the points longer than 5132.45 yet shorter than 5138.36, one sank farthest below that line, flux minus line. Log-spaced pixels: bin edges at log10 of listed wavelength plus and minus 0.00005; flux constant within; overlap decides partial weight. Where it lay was 5137.77 Ang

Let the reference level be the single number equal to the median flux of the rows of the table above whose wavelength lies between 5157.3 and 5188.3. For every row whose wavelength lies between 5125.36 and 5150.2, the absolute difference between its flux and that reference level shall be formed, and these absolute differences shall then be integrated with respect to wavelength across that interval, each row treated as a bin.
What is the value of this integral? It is 212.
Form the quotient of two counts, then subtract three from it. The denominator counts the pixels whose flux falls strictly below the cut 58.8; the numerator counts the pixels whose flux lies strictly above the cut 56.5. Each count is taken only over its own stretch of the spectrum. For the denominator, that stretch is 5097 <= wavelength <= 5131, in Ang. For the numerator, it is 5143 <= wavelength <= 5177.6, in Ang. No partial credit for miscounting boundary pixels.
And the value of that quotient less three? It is -2.76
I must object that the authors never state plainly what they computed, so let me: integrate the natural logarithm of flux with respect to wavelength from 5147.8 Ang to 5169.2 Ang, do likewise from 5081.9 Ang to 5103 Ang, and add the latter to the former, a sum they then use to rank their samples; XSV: 170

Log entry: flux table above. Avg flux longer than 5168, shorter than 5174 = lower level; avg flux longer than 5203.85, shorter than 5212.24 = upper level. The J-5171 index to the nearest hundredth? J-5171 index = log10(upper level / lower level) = 0.15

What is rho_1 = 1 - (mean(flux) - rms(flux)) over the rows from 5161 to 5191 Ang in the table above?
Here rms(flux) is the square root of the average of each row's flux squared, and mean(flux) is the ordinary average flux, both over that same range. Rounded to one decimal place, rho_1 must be 2.1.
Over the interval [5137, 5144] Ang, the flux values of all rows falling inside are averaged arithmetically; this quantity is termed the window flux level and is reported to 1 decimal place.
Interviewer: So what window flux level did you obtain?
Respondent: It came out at 51.9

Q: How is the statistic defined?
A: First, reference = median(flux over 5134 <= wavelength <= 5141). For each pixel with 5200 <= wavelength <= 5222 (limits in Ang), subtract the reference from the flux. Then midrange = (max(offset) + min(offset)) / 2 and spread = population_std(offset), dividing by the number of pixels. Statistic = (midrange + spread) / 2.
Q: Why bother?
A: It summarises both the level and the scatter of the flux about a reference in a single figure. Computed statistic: 4.3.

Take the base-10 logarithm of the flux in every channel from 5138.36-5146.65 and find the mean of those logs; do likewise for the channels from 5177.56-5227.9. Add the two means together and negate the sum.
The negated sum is -3.44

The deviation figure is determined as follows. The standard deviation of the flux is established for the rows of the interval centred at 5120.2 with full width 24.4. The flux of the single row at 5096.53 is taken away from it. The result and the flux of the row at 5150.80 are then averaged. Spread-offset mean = 1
